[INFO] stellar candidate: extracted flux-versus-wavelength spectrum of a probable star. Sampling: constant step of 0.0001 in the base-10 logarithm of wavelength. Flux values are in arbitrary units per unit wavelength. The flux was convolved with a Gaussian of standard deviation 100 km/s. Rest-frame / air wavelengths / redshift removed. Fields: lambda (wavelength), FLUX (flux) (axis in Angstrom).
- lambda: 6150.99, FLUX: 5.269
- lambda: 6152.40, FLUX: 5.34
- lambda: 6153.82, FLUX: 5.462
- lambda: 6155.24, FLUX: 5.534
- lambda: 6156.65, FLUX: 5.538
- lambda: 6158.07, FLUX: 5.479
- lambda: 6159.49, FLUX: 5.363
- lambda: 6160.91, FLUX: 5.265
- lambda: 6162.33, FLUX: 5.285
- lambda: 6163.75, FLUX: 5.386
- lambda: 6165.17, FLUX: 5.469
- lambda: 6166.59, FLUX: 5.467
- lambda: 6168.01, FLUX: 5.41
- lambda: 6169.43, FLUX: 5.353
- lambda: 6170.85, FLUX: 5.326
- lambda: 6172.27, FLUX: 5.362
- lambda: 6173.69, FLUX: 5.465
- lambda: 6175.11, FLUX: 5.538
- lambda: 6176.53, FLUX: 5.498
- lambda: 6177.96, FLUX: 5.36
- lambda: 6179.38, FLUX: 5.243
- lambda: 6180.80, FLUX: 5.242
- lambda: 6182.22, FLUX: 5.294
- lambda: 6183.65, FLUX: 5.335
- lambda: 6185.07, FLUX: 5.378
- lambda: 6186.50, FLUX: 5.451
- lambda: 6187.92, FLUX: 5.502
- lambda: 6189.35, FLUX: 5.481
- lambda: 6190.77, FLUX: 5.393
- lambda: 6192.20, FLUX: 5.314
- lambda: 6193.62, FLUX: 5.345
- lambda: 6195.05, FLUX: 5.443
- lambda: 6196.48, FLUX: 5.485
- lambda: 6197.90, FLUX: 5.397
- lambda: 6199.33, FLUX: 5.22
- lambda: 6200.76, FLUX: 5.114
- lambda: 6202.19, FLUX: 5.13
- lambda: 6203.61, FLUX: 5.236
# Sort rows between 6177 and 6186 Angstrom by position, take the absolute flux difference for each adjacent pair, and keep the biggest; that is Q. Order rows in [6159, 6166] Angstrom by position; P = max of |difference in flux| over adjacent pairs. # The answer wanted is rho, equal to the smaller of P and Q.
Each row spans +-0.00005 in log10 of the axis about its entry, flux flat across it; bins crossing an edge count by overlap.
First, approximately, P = 0.101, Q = 0.117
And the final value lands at 0.10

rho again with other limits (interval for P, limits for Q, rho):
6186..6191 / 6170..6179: 0.09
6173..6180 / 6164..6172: 0.06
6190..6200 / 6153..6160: 0.12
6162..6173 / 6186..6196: 0.10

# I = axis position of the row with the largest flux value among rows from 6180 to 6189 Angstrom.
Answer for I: 6187.92 Angstrom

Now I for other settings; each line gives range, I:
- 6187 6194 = 6187.92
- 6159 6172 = 6165.17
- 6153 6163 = 6156.65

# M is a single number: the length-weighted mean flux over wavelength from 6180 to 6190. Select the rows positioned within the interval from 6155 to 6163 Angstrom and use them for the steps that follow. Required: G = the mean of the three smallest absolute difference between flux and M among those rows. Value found 0.070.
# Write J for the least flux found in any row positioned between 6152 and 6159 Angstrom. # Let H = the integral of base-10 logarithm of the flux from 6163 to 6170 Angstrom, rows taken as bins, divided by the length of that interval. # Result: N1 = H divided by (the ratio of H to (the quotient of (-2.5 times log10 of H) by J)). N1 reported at 0.0630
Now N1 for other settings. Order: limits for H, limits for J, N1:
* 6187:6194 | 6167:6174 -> 0.0631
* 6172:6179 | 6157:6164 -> 0.0633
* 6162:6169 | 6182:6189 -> 0.0637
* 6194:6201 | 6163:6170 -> 0.0645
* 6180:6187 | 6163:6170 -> 0.0647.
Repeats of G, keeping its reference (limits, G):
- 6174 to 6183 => 0.075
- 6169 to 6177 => 0.033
